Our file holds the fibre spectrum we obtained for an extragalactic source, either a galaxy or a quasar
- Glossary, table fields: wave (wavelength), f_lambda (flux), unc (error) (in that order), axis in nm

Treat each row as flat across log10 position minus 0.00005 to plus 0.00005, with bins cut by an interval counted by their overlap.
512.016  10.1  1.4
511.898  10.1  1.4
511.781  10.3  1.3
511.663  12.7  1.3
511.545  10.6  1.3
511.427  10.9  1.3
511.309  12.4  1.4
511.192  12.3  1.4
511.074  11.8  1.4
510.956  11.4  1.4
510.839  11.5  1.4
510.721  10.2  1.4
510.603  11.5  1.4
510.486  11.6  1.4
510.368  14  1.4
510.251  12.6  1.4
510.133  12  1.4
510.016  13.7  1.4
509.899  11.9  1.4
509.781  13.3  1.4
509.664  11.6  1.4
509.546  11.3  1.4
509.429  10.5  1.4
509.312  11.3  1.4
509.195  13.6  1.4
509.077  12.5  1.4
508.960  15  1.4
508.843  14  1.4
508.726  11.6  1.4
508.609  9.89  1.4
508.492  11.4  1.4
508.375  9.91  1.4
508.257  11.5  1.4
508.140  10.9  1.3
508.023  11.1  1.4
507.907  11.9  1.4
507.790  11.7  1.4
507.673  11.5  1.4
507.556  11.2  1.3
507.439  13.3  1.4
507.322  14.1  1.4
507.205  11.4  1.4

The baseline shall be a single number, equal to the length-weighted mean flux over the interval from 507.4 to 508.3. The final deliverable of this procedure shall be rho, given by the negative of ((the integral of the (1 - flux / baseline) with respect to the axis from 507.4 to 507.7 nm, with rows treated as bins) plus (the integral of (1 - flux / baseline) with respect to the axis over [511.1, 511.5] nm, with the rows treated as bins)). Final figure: 0.02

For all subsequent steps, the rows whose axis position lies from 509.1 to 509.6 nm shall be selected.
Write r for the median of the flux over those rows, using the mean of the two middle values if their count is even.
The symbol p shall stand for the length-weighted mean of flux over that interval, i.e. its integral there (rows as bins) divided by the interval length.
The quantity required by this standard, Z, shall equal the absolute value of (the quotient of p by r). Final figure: 1.04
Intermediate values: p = 11.7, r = 11.30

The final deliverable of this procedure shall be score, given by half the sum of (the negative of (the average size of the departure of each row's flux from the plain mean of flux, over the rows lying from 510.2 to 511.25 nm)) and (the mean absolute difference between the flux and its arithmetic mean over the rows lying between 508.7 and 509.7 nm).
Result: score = 0.26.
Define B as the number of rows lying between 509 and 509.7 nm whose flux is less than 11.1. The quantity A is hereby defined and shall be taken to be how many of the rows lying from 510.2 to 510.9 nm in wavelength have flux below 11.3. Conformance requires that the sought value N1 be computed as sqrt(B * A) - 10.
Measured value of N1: -9.0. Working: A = 1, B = 1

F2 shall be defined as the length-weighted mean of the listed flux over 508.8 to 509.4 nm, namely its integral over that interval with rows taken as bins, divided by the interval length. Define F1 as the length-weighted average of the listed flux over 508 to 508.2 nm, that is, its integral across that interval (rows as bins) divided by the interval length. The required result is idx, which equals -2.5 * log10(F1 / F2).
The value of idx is 0.19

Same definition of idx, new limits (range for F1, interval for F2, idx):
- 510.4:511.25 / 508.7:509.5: 0.10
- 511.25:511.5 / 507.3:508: 0.05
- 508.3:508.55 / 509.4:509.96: 0.11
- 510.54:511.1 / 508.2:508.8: -0.03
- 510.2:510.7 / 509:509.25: 0.08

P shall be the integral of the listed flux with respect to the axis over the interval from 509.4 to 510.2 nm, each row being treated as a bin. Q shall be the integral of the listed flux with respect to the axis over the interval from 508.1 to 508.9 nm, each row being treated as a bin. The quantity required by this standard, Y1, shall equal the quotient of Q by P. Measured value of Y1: 0.93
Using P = 9.7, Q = 9.05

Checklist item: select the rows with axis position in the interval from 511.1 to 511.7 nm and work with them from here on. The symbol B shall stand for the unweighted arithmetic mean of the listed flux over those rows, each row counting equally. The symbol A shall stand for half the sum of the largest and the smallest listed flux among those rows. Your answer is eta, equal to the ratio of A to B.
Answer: 0.989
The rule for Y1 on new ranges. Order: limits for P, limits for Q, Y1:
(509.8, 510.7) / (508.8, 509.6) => 0.90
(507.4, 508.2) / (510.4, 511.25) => 1.05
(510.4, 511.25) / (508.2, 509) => 0.96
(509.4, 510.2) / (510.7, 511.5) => 0.95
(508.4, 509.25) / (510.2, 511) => 0.89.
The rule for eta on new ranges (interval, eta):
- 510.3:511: 1.034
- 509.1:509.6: 1.032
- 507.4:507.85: 1.027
